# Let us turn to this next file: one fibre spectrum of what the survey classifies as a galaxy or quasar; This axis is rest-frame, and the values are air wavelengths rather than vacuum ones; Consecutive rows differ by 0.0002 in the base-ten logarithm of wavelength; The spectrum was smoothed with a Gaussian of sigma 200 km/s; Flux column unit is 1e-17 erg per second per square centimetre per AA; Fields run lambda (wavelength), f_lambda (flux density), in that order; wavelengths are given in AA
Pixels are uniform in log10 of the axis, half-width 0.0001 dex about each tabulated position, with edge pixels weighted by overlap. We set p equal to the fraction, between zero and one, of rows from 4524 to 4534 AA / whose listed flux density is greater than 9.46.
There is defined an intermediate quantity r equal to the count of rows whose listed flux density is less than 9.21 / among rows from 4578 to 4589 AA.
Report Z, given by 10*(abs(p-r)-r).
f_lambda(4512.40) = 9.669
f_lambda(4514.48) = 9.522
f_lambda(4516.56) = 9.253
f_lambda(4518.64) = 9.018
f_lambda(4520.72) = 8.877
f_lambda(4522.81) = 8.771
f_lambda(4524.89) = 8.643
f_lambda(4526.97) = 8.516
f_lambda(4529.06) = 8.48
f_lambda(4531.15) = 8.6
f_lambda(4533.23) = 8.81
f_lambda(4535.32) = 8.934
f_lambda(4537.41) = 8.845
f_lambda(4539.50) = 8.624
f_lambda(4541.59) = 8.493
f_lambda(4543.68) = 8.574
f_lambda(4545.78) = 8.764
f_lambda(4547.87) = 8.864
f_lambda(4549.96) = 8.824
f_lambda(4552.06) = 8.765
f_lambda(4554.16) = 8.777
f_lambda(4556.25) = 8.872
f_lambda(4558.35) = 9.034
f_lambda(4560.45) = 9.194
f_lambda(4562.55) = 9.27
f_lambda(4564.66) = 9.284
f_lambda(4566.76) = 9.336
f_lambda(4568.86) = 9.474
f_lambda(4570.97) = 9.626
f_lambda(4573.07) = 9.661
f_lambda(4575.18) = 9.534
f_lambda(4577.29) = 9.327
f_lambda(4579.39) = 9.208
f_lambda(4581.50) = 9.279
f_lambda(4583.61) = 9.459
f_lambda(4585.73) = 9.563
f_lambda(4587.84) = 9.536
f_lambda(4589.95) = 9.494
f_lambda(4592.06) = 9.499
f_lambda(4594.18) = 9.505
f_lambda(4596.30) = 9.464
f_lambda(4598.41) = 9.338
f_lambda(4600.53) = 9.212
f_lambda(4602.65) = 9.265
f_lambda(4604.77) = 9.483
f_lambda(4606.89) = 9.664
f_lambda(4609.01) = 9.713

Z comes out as 0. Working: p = 0.00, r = 1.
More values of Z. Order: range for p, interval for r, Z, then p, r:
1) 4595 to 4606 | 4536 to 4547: -4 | 0.40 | 5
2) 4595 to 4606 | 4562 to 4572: 4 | 0.40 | 0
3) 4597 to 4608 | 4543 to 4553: -4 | 0.40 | 5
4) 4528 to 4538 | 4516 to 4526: 0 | 0.00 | 4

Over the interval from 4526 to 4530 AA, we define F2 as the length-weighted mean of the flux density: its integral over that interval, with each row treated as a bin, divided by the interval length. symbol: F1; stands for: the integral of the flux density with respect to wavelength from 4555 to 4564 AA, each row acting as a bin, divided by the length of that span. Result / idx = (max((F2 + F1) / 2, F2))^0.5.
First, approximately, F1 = 9.09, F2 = 8.49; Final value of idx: 2.96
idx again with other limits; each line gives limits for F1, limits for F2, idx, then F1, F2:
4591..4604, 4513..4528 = 3.03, 9.38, 8.96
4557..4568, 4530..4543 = 2.99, 9.22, 8.71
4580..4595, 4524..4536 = 3.01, 9.47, 8.66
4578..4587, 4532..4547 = 3.01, 9.38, 8.72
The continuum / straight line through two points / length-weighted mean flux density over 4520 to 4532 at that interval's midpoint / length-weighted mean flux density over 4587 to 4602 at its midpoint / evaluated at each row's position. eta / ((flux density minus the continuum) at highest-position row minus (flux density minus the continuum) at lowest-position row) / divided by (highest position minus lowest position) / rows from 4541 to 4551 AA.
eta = 0.028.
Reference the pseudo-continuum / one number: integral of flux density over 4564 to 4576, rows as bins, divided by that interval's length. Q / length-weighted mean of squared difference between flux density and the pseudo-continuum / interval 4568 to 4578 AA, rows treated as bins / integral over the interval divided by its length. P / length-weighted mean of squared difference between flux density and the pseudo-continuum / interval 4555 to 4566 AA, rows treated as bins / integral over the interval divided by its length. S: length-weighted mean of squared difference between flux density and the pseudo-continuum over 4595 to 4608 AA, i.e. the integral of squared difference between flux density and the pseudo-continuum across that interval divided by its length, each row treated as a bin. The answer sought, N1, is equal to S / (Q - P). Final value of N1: -0.2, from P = 0.2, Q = 0.01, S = 0.03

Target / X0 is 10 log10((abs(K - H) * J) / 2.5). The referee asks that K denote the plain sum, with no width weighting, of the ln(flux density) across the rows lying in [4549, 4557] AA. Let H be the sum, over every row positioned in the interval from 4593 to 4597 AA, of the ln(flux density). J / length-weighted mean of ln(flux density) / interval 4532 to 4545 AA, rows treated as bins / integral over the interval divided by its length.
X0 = 5.6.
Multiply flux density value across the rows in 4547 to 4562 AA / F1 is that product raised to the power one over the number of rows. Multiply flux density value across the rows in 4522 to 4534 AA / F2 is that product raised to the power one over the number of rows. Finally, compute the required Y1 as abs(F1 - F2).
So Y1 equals 0.3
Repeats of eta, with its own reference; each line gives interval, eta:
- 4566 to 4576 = 0.012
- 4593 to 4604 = -0.040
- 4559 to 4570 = 0.022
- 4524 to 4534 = 0.008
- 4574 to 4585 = -0.021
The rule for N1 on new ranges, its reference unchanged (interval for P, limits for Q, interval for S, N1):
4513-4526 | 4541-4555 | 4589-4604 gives 0.1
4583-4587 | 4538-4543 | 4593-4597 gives 0.0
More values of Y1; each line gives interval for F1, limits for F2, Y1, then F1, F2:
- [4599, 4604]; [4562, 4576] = 0.2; 9.24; 9.45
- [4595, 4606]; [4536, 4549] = 0.7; 9.35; 8.69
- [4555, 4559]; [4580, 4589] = 0.5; 8.95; 9.46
